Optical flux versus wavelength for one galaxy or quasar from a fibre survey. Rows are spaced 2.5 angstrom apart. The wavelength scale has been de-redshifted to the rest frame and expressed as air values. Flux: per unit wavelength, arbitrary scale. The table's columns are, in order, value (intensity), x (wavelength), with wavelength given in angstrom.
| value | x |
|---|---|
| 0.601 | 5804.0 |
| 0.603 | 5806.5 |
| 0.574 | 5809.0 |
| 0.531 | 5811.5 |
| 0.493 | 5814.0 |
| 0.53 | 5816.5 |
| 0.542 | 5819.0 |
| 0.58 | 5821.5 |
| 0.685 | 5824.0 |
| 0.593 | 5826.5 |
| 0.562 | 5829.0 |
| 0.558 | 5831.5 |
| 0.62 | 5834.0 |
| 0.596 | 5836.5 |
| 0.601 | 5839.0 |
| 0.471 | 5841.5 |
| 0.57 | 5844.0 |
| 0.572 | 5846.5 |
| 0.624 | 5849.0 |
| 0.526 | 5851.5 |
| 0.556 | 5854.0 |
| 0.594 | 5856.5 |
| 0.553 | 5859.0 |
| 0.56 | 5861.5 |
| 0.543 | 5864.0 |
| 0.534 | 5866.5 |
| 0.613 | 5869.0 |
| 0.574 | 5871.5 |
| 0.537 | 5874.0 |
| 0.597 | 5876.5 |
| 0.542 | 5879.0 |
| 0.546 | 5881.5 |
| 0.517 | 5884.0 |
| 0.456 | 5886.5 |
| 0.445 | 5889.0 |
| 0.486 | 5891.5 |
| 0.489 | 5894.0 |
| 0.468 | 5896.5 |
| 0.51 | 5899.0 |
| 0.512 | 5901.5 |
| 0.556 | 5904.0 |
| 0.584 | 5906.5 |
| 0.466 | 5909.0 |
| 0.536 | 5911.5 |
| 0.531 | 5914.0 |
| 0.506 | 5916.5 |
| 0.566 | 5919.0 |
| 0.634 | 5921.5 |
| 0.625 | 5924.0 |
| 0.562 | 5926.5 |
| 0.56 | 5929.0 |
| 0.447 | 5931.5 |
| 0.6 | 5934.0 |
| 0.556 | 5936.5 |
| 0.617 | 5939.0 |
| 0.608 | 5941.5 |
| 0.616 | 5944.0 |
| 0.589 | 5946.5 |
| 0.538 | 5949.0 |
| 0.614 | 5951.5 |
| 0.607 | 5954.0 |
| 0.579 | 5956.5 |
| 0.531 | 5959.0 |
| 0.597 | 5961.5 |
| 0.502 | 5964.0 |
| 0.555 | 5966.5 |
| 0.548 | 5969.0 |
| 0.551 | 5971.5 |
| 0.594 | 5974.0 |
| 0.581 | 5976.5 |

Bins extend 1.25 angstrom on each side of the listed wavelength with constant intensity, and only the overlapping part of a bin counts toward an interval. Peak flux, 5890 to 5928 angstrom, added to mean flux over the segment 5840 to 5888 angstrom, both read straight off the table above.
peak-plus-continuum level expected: 1.19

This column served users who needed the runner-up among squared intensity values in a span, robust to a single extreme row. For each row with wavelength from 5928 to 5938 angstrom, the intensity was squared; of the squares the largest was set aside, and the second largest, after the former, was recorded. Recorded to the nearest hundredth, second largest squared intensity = 0.31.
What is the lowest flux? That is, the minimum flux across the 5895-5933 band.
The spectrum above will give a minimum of 0.447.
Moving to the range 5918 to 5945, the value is 0.447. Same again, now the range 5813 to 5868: 0.471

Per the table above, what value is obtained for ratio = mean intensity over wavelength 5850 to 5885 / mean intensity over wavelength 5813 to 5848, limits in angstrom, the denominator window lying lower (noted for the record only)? 0.98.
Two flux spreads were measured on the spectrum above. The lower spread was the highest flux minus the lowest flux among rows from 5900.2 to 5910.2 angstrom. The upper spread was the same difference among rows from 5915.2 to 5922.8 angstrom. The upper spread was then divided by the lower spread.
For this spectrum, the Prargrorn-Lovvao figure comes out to 1.1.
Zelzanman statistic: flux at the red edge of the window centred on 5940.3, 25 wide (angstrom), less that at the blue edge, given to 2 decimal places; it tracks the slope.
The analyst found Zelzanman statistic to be 0.05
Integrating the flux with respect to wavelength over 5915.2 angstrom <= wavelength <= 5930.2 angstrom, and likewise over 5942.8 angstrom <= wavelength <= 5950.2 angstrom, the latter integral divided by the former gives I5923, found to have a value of 0.50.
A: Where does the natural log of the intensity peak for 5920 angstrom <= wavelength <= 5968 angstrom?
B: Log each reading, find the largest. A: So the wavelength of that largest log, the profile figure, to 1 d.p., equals 5921.5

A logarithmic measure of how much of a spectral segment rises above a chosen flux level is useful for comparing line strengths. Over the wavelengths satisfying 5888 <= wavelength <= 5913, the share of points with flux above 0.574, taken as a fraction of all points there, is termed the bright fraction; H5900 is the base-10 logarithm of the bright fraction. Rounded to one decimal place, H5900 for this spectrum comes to -1.0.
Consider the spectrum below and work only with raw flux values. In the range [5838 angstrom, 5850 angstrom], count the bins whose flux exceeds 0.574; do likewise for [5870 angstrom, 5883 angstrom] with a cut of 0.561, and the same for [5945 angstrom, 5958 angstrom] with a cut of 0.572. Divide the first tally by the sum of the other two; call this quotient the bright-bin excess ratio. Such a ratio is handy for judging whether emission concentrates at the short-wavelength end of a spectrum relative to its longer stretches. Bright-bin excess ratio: 0.3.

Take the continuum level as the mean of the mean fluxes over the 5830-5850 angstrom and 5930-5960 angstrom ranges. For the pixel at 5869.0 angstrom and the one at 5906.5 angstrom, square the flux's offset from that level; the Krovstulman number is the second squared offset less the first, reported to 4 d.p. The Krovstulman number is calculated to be -0.0013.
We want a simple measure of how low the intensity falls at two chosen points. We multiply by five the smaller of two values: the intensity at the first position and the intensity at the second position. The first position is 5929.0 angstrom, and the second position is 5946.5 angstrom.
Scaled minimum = 2.80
